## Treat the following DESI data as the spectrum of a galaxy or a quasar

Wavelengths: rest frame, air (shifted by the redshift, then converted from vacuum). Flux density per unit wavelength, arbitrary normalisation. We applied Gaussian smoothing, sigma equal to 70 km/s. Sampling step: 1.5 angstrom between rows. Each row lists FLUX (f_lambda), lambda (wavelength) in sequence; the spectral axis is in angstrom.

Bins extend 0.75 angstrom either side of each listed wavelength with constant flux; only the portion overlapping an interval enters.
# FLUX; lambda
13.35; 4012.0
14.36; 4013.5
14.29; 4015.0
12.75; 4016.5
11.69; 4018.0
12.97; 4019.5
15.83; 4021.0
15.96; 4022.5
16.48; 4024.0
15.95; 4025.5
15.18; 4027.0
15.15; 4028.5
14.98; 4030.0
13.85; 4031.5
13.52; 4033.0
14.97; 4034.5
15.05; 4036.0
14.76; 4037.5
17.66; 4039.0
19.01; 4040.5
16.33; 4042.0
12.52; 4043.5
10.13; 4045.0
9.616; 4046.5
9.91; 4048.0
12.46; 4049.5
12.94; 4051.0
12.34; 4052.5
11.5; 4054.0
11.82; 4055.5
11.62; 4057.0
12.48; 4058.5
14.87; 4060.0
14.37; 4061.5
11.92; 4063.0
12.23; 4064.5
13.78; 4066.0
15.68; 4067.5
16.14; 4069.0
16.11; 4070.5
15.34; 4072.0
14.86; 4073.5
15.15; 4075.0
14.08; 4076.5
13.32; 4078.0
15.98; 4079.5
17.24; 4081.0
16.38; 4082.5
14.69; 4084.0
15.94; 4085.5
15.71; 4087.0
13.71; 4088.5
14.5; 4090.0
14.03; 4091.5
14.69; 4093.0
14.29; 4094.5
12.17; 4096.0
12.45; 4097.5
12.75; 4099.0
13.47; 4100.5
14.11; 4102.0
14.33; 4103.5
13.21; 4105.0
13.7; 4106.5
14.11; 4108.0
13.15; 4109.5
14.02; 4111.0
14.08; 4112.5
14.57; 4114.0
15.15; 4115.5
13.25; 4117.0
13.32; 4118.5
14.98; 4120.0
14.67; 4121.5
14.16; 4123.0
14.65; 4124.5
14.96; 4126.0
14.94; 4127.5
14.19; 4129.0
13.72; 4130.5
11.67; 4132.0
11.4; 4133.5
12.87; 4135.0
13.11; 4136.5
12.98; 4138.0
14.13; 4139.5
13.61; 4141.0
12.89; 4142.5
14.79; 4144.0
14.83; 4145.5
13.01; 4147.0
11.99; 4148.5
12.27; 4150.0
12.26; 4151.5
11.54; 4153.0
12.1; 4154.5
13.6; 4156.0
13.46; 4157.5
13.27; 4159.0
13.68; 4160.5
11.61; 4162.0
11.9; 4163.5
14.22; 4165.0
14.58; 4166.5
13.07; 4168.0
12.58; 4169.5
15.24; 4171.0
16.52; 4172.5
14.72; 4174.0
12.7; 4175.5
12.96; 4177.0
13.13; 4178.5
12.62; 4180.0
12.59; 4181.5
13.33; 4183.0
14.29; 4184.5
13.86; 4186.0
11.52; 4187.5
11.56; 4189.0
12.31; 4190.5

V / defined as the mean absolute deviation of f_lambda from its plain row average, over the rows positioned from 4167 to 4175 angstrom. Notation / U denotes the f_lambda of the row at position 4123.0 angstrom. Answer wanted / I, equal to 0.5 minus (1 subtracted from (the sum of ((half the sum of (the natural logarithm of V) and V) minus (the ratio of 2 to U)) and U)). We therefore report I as -13.3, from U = 14.16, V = 1.3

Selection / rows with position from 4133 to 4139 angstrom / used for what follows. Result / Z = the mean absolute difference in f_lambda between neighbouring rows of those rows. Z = 0.6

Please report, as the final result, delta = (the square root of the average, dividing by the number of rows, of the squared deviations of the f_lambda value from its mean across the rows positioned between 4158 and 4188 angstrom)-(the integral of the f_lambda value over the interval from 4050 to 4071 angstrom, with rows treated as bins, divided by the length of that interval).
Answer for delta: -12.1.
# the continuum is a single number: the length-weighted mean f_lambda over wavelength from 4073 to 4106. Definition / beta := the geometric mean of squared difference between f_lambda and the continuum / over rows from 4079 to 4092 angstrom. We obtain 0.6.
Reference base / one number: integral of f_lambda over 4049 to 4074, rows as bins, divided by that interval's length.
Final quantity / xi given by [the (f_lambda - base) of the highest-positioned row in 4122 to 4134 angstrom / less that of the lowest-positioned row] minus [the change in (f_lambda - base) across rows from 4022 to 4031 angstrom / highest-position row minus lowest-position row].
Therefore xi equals -1.8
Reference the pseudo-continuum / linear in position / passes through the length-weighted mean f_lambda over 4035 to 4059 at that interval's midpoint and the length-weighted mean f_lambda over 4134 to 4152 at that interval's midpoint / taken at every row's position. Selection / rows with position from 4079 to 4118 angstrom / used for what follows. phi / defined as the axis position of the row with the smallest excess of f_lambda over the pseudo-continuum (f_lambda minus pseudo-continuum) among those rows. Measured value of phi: 4096.0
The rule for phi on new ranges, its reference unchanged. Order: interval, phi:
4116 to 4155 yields 4133.5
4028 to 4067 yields 4046.5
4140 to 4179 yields 4153.0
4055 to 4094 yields 4057.0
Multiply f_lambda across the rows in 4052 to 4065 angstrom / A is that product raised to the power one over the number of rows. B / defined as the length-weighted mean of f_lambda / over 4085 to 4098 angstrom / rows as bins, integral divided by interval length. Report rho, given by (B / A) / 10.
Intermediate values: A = 12.5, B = 14.2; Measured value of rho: 0.113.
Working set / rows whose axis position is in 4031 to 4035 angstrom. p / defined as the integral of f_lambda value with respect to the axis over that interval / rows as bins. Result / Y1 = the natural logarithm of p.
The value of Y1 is 4.03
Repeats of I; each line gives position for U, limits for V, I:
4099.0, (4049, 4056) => -10.9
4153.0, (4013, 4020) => -10.3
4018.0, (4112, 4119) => -10.1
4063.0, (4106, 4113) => -9.8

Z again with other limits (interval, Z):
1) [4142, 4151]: 1.0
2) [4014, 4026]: 1.1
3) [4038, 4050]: 1.9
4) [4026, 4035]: 0.6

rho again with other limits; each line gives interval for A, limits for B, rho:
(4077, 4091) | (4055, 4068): 0.087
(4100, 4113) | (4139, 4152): 0.097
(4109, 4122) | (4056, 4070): 0.097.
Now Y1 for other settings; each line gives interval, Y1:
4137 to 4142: 4.21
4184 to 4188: 3.97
